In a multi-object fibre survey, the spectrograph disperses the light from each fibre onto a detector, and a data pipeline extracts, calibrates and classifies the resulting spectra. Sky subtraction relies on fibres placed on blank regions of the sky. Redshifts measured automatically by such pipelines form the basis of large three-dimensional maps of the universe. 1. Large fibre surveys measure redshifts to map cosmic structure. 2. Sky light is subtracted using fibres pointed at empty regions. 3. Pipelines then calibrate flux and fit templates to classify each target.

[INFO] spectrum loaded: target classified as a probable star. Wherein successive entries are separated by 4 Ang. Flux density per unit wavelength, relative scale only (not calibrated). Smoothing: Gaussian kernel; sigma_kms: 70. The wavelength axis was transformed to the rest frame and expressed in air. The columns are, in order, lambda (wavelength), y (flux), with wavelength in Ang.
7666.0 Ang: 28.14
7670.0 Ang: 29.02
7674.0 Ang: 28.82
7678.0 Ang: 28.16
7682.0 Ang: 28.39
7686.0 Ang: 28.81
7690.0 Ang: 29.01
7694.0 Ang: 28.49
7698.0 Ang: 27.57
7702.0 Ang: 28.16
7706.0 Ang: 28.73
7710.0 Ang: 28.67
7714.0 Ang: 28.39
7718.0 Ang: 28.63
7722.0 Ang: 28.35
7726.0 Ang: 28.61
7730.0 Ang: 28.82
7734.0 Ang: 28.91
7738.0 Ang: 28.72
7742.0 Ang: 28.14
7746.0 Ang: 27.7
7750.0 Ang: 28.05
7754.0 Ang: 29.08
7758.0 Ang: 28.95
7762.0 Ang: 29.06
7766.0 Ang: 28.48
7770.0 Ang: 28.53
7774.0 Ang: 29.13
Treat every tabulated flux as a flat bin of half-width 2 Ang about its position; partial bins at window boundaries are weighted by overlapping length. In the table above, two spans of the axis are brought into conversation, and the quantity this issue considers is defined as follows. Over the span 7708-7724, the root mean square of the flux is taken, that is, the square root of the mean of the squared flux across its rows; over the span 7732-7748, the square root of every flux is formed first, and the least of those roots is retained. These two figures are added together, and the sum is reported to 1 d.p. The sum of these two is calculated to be 33.8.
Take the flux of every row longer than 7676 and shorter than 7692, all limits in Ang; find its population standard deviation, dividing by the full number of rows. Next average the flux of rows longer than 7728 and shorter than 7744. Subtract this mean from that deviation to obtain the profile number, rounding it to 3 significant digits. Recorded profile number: -28.3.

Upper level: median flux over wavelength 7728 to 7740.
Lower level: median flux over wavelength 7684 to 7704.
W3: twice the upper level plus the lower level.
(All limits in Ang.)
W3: 86.1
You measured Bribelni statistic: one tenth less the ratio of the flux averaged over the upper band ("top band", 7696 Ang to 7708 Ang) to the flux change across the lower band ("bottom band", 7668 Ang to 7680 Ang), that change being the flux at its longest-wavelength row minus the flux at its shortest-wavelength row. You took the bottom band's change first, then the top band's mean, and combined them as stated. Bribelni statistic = 33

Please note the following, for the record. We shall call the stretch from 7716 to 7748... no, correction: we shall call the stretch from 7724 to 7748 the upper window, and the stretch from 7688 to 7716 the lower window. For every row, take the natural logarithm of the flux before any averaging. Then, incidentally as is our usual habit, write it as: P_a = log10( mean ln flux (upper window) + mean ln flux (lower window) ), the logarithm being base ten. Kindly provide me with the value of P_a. 0.8259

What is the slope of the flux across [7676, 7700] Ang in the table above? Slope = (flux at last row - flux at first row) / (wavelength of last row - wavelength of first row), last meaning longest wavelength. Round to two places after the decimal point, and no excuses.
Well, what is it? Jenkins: -0.03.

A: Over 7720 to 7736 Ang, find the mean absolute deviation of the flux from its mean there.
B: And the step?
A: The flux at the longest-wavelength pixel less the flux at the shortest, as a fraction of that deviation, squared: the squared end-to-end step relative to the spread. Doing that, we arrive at 8.5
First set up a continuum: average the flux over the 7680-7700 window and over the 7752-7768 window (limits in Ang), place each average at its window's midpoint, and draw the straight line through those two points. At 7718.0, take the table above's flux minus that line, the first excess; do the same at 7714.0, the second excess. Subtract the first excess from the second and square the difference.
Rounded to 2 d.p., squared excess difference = 0.05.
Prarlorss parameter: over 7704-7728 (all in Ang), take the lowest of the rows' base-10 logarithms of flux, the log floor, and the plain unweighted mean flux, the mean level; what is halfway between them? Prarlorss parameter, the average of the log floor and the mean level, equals 15.0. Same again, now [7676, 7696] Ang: 15.0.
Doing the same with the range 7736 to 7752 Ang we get 14.8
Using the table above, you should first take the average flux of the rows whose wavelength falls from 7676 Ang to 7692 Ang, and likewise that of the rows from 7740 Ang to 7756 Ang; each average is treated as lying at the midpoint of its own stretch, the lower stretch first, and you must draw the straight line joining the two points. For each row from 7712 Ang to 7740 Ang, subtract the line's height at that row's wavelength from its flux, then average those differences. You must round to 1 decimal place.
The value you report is 0.3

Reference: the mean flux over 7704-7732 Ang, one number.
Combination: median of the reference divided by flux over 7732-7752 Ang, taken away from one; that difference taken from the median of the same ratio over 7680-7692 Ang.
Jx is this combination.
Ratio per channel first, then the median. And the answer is 1.01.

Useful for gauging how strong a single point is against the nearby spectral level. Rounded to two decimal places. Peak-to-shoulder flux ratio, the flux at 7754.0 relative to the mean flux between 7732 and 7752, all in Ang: 1.03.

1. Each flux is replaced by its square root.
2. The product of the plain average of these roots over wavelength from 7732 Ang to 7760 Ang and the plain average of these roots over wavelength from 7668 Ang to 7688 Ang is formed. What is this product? 28.6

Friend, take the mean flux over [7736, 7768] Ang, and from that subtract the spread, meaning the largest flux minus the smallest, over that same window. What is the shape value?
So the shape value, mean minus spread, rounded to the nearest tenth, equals 27.1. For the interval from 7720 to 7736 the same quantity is 28.1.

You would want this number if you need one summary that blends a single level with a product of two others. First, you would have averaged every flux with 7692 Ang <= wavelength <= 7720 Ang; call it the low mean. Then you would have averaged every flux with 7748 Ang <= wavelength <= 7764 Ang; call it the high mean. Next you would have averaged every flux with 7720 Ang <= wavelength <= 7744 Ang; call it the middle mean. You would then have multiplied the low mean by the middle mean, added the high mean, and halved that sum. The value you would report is 420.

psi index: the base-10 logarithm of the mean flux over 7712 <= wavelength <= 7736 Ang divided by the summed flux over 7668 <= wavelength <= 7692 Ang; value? -0.7794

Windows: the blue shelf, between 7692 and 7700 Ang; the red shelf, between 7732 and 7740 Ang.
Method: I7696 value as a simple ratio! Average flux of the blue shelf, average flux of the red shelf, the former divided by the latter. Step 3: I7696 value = 0.973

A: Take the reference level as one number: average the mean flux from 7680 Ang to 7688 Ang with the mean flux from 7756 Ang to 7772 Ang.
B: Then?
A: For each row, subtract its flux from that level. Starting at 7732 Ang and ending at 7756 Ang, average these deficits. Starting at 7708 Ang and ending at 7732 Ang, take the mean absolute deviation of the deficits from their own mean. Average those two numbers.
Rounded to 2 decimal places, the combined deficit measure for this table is 0.19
